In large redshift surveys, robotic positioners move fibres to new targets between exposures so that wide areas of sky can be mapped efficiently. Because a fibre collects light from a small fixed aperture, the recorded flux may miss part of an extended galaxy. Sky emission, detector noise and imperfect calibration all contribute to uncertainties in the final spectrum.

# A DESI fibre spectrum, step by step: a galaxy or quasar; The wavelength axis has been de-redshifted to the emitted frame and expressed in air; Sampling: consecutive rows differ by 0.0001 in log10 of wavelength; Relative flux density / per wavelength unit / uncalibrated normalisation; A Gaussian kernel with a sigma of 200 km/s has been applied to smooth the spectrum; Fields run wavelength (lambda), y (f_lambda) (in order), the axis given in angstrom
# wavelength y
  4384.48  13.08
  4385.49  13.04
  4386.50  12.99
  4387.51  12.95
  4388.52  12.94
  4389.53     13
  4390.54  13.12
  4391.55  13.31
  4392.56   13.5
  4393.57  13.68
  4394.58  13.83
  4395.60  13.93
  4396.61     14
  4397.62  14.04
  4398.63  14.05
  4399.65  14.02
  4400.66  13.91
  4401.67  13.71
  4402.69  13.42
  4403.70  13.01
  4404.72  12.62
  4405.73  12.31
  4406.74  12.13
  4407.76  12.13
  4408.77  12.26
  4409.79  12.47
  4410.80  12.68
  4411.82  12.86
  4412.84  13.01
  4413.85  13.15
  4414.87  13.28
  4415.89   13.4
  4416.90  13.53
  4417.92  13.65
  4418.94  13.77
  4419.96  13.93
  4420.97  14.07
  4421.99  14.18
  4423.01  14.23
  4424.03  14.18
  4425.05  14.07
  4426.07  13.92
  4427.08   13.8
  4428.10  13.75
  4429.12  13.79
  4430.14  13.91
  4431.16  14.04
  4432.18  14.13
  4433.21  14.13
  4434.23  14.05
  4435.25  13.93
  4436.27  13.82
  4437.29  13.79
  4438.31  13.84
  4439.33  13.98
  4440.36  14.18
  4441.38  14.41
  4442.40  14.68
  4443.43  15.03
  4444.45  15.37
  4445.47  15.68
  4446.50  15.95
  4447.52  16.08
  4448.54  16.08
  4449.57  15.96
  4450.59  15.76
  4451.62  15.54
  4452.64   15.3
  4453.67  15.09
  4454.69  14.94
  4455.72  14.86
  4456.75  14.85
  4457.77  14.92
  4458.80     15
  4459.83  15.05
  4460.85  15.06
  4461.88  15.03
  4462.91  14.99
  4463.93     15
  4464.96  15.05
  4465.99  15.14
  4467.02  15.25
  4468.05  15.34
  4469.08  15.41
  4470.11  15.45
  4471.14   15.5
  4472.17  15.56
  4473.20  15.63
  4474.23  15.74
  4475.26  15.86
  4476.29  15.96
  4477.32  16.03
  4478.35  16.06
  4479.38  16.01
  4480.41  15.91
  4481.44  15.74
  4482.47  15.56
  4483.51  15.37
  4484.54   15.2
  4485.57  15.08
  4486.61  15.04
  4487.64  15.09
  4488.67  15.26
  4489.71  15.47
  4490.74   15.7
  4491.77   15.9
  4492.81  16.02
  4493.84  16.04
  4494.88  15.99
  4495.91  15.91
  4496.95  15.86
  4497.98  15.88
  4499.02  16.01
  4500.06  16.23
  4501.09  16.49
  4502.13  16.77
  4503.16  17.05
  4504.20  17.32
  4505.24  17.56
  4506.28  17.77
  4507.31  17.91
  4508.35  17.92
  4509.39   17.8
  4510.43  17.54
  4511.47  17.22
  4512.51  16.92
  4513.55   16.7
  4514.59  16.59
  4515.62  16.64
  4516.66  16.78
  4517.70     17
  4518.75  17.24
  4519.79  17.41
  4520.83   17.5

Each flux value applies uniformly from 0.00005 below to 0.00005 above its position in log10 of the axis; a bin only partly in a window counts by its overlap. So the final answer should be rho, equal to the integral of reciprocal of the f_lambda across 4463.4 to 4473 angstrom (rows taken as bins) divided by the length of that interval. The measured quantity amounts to 0.0653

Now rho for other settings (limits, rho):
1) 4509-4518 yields 0.0588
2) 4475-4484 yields 0.0632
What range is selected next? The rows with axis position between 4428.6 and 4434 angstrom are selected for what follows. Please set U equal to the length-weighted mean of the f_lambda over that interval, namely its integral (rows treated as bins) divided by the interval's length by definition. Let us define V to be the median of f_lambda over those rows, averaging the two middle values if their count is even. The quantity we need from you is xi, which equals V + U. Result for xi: 28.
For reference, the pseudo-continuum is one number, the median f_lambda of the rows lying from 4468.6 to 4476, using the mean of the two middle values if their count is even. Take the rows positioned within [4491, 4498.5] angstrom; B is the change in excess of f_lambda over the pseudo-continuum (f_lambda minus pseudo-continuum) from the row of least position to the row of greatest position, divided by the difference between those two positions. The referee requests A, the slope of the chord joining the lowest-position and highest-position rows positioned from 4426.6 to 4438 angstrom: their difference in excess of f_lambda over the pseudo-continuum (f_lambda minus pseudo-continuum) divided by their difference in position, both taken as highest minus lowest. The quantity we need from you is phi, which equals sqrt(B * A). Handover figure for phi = 0.002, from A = 0.00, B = 0.00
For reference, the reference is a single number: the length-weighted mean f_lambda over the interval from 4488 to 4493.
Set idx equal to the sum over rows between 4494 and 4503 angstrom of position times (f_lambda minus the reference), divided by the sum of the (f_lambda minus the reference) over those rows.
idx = 4499.7 angstrom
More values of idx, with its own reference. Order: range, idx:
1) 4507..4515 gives 4510.2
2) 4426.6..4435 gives 4430.5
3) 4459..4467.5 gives 4463.2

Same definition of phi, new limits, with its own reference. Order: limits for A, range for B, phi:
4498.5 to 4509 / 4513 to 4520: 0.153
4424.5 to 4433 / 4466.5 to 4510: 0.023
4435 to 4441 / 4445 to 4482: 0.009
